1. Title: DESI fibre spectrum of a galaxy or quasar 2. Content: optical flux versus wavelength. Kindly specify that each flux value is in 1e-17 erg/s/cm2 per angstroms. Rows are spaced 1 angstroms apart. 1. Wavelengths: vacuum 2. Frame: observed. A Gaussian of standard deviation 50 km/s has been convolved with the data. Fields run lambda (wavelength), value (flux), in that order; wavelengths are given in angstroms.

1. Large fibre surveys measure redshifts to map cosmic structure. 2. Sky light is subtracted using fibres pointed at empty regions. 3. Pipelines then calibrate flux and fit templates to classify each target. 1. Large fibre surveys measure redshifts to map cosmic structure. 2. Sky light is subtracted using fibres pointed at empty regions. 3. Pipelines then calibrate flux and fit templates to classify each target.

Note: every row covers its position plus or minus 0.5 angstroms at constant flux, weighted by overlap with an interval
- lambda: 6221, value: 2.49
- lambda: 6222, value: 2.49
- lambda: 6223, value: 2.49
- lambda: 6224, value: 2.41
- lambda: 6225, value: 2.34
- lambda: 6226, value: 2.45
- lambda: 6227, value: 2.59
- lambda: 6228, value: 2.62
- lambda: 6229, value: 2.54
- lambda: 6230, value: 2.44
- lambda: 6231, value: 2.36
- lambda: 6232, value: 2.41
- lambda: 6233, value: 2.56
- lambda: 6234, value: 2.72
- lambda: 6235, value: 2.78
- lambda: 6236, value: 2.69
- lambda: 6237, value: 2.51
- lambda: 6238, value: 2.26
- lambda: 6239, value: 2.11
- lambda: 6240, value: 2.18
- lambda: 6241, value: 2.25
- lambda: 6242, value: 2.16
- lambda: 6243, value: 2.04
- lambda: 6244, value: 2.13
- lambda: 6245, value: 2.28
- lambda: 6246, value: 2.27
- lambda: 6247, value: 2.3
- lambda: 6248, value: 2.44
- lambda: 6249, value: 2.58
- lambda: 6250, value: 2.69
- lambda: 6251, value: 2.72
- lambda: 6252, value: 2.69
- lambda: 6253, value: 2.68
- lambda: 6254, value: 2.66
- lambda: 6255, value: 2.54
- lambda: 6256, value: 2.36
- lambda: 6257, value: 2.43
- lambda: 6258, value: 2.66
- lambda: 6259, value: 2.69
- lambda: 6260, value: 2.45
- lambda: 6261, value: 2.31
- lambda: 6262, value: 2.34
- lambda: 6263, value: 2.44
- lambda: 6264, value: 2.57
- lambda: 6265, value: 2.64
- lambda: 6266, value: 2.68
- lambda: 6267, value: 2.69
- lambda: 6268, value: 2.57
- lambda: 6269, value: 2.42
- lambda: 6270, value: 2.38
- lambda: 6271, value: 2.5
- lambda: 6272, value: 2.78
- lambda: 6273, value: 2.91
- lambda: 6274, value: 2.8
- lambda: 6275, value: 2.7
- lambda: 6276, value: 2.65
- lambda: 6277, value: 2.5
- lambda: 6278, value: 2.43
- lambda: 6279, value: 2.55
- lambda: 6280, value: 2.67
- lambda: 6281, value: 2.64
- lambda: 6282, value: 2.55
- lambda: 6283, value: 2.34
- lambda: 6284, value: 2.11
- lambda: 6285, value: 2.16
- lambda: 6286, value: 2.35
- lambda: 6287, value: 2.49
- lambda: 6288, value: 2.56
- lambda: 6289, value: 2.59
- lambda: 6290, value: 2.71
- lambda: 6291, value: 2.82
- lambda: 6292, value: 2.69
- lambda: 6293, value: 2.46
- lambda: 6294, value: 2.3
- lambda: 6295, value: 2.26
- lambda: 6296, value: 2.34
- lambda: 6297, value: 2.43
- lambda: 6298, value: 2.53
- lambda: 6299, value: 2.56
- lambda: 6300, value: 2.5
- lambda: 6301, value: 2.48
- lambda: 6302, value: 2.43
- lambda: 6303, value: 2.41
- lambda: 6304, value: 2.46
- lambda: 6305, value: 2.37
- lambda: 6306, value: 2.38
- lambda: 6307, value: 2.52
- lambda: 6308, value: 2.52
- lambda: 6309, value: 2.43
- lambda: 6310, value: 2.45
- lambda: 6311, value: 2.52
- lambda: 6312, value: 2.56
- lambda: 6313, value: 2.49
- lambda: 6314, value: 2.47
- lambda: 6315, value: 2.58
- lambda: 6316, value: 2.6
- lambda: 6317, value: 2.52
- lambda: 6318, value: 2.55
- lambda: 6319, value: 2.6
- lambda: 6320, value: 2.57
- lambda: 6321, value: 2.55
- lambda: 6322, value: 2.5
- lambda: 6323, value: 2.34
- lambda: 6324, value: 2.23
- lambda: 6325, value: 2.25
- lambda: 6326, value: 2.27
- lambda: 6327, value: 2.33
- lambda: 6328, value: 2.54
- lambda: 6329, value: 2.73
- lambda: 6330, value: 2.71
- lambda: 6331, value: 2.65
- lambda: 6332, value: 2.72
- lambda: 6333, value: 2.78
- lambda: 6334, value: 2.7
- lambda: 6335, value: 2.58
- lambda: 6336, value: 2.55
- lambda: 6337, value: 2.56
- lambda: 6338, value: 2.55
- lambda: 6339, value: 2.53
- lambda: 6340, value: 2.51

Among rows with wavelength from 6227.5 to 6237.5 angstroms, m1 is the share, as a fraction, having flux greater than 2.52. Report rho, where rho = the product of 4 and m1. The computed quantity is 2.4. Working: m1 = 0.60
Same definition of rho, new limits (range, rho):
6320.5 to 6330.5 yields 1.6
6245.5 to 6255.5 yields 2.8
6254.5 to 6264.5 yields 1.6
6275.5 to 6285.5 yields 2.0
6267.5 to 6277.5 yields 2.4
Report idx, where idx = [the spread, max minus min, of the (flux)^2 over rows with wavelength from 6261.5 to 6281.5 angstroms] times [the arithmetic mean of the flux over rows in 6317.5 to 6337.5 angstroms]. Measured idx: 7.6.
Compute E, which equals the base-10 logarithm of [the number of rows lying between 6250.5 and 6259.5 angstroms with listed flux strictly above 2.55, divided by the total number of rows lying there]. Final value -0.18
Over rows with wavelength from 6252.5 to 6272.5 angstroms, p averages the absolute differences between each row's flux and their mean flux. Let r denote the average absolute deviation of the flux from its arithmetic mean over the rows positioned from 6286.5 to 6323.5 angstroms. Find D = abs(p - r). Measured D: 0.040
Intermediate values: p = 0.12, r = 0.08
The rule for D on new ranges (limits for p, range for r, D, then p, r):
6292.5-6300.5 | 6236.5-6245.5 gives 0.007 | 0.09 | 0.10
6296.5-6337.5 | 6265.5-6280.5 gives 0.032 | 0.10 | 0.13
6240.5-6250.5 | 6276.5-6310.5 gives 0.043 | 0.15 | 0.11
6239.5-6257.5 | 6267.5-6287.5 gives 0.035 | 0.19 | 0.16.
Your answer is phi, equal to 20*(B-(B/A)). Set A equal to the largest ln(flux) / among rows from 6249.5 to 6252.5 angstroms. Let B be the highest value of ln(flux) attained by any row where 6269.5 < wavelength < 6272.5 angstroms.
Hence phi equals 0.01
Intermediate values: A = 1.001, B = 1.02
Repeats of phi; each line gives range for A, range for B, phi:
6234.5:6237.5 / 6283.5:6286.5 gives 0.38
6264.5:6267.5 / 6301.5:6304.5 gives -0.19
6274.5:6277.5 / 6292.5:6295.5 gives -0.12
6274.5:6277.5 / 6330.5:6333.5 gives -0.14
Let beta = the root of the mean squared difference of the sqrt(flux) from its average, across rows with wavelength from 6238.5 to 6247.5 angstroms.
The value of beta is 0.029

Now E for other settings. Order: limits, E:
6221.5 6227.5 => -0.78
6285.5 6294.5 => -0.26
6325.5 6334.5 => -0.18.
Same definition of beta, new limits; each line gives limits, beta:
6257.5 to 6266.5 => 0.044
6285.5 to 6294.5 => 0.051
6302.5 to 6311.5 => 0.018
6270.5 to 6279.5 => 0.047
